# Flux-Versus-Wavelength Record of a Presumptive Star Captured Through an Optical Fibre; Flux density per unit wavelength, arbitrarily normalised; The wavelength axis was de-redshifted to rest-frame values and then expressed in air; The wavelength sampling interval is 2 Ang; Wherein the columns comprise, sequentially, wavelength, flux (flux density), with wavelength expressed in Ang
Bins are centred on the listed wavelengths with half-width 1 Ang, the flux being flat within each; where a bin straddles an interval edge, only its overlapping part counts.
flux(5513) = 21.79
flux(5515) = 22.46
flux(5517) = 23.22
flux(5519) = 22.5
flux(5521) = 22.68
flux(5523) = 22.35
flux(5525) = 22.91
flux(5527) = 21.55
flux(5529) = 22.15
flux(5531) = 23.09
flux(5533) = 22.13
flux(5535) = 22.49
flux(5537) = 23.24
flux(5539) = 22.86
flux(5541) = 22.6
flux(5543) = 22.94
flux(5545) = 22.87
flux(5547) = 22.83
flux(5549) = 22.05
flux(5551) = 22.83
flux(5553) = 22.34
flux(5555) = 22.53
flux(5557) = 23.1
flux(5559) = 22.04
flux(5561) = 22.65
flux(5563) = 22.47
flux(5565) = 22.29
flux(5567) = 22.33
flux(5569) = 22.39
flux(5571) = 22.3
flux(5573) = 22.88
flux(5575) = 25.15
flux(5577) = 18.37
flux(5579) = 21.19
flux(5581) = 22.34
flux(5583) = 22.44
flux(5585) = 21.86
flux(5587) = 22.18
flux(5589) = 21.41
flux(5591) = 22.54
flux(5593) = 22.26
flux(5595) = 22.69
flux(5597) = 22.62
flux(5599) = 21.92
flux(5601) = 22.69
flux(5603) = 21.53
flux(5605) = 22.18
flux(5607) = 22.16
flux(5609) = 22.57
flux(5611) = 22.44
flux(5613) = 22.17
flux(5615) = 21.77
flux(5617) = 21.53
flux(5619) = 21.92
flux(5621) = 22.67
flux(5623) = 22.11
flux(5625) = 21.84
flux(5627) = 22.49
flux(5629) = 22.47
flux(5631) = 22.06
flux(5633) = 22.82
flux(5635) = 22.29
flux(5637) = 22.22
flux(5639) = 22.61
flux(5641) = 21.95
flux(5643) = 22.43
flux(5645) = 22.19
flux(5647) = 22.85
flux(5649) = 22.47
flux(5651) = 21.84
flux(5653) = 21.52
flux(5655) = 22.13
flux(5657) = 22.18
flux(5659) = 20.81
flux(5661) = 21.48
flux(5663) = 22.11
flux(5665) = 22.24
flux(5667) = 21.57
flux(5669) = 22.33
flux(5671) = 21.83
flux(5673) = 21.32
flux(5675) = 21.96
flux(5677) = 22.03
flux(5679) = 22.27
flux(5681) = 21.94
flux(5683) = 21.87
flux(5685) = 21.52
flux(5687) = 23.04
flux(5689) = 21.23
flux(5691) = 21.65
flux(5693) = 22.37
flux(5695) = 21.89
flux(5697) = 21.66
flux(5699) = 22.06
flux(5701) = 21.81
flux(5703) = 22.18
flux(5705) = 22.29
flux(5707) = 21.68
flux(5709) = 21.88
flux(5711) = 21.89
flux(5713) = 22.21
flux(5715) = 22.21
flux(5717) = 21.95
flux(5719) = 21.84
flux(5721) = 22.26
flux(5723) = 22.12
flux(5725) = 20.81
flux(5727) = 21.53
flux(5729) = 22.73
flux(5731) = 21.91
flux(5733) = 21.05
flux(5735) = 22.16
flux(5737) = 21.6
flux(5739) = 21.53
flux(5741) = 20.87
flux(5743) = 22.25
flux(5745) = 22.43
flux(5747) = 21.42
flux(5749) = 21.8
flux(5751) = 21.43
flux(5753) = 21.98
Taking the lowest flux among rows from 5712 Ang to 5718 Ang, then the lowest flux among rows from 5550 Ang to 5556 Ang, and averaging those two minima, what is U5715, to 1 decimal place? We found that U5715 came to 22.1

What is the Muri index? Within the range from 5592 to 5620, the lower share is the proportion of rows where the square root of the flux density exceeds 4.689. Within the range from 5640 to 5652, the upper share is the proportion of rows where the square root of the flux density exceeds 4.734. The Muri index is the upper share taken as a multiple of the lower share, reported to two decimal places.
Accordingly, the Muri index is 0.78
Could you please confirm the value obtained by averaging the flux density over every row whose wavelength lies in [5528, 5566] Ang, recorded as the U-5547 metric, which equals 22.6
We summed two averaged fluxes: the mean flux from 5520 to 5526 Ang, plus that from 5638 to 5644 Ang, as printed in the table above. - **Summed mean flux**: 44.98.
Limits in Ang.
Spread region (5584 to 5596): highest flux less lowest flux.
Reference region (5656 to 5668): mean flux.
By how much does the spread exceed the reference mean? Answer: -20.5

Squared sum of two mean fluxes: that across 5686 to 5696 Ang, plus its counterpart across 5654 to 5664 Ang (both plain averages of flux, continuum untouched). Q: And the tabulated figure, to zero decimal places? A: 1917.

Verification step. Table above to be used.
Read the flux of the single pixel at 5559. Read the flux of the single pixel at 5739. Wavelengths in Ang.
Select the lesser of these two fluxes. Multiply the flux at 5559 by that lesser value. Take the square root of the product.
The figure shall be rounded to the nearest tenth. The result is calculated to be 21.8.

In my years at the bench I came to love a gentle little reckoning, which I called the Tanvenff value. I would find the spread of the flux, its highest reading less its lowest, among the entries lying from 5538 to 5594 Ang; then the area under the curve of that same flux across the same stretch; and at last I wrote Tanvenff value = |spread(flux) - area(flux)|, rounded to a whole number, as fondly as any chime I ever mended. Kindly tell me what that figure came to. 1245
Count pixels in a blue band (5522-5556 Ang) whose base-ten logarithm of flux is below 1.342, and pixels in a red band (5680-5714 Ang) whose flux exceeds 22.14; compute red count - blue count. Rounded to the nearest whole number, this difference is 4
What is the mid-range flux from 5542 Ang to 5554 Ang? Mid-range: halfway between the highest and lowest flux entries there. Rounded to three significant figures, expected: 22.5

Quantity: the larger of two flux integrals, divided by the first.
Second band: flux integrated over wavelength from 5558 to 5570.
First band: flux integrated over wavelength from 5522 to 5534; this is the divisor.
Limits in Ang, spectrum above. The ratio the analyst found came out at 1.00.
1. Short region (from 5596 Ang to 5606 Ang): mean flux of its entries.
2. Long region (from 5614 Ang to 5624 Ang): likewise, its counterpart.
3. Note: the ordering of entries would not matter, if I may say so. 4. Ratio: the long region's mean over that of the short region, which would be 0.99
